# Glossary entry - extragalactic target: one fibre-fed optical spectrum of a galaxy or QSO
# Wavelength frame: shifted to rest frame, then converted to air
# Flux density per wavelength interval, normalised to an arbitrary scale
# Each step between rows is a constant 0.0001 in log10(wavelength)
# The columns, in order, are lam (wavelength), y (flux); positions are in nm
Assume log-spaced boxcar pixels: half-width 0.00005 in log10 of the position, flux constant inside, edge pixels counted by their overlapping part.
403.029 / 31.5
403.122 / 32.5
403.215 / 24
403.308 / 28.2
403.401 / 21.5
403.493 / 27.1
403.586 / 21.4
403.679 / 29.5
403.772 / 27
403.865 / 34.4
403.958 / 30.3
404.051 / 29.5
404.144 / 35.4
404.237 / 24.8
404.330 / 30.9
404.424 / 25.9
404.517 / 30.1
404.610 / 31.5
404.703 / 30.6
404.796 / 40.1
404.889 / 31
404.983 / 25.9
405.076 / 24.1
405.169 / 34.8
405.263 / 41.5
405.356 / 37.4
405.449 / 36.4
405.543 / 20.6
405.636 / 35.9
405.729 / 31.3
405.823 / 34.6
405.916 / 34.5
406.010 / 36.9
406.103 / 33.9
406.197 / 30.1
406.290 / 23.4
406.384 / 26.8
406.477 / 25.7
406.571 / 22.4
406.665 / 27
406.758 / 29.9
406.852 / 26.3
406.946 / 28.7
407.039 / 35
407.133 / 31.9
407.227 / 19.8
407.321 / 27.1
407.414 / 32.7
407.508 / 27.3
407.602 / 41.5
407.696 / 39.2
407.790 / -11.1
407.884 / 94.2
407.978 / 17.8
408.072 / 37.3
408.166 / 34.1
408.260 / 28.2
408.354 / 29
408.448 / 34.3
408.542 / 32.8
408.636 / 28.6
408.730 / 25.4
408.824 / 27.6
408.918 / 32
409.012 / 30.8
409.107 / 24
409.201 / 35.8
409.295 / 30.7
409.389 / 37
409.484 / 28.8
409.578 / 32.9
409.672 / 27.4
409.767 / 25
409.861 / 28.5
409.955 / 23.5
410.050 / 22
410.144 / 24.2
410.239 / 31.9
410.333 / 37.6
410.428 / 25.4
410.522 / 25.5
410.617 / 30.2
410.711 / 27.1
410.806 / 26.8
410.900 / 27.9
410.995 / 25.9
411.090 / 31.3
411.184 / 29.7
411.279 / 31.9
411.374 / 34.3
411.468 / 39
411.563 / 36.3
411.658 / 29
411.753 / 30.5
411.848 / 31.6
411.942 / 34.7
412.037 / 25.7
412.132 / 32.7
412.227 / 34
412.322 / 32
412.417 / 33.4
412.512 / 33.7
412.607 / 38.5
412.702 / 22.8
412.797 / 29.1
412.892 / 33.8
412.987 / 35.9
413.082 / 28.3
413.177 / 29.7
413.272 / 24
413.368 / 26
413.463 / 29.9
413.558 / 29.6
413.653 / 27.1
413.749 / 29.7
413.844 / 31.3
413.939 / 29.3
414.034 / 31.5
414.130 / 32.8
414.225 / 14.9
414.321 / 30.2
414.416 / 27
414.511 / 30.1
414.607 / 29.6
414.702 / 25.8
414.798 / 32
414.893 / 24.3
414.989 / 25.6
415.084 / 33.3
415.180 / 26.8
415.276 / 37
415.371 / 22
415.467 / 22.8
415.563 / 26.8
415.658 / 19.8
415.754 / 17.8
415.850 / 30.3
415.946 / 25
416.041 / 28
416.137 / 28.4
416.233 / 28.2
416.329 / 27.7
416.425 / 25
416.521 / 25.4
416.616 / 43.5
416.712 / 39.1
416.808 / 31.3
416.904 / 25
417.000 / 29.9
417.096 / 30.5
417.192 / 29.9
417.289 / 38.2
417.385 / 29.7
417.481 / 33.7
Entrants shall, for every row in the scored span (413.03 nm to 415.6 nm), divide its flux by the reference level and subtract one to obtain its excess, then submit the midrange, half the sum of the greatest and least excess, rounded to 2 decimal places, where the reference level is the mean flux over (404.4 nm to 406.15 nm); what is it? -0.20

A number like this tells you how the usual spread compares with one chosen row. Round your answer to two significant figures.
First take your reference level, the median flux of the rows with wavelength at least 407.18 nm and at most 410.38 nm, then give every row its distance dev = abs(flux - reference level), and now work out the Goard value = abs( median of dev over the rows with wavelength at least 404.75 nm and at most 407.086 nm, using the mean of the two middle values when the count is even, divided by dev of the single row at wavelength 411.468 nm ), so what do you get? 0.54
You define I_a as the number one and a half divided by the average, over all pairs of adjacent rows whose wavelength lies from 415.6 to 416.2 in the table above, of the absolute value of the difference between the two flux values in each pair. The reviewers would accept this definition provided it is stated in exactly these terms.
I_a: 0.32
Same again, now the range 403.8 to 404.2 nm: 0.42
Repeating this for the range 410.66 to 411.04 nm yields 1.32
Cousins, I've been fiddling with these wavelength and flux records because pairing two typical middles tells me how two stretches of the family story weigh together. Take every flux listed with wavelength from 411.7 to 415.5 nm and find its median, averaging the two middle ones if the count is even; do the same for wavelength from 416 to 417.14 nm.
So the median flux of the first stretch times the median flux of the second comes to 843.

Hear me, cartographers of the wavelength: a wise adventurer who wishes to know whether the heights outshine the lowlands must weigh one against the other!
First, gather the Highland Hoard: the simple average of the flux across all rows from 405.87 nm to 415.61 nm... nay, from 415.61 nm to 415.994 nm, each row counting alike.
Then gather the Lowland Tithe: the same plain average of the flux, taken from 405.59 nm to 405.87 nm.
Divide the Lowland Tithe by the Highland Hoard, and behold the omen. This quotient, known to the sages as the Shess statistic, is 1.46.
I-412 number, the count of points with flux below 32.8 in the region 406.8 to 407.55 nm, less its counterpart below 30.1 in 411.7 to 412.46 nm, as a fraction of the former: 0.86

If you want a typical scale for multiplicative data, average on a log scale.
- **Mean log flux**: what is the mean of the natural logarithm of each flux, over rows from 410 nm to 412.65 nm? 3.42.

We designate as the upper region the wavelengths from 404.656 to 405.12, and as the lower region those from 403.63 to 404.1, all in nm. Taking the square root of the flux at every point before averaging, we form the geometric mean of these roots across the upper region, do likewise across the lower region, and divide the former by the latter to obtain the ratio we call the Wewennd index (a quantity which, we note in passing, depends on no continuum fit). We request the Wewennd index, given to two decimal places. 1.00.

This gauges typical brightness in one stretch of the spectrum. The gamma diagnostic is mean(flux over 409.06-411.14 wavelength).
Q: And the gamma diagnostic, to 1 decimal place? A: 28.6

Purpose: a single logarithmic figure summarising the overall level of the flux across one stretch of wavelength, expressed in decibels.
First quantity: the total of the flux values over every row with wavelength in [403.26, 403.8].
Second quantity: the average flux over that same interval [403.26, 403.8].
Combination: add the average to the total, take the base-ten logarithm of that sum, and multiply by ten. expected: 22.6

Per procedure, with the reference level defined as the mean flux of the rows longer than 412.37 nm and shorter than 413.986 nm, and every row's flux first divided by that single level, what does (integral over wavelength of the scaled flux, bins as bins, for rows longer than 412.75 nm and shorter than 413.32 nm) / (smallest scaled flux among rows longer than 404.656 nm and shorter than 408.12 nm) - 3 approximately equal -4.5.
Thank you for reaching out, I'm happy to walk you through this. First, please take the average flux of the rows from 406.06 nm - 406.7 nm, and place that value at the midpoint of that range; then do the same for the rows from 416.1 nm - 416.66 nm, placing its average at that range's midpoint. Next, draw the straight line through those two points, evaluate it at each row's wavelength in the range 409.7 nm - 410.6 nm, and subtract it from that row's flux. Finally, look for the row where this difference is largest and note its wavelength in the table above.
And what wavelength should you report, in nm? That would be 410.333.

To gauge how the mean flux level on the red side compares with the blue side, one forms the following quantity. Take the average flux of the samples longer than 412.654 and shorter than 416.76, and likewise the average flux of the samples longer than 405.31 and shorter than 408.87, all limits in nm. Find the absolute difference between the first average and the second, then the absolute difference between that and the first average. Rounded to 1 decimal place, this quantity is 25.7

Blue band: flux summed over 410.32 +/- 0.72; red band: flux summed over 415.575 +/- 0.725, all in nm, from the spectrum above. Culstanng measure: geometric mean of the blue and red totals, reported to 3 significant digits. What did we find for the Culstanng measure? 402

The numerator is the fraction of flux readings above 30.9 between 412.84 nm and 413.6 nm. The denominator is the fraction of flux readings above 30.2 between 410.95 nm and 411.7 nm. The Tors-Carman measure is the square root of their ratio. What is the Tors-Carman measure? 0.63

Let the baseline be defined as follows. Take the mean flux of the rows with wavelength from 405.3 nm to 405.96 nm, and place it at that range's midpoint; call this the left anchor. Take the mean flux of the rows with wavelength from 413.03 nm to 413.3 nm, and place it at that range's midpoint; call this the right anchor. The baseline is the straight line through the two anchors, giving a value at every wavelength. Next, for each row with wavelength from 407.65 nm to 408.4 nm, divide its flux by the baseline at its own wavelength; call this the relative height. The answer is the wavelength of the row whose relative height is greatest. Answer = 407.884 nm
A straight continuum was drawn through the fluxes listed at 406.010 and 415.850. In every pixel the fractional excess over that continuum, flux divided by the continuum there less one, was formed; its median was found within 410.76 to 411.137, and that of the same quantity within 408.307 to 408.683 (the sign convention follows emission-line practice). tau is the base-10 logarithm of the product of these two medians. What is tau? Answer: -1.64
